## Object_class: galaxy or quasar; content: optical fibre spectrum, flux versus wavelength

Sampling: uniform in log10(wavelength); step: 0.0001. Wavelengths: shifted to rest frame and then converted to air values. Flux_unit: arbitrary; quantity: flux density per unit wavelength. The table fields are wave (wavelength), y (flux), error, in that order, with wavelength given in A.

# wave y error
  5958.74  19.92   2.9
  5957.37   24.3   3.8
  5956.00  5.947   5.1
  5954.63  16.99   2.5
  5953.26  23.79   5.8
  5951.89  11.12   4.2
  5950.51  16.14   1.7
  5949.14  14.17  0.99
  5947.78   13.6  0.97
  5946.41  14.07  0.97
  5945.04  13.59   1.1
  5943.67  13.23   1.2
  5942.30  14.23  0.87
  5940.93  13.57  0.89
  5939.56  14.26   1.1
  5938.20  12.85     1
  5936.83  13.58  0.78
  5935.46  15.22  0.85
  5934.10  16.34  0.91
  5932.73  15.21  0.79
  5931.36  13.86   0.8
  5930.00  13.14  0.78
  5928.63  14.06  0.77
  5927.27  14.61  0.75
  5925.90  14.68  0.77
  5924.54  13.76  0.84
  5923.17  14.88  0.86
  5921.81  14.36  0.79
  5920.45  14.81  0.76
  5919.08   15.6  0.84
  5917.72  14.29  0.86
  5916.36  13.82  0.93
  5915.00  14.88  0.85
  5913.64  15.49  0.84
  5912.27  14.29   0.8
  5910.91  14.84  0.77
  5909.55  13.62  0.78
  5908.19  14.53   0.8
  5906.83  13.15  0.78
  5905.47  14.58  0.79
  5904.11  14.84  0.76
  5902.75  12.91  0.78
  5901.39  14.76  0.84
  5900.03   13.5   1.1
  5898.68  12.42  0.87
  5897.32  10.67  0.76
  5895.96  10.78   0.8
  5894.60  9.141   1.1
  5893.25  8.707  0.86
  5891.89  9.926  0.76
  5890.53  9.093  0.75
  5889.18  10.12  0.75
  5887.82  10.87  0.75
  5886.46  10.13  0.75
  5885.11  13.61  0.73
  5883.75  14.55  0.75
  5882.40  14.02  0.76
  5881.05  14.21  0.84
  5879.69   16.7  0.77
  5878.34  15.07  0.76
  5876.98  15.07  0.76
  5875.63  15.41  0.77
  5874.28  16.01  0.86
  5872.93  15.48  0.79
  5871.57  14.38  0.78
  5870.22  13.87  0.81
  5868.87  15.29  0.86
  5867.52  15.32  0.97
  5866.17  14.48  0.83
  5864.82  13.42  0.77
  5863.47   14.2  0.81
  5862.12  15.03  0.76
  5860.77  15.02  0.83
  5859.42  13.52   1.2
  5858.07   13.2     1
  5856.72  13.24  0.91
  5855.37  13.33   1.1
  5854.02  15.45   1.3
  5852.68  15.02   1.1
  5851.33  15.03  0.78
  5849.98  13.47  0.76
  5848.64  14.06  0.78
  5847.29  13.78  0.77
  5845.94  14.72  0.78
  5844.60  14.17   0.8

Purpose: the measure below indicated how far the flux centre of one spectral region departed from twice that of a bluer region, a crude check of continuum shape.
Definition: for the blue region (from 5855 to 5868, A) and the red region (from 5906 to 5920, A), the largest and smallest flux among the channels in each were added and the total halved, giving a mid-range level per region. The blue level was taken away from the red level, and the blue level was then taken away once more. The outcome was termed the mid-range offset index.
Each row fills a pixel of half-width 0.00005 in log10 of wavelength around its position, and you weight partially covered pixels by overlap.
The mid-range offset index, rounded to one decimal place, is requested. -14.1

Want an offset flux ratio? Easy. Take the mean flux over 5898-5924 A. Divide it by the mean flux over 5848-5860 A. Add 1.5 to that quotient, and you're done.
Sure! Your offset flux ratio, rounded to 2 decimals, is 2.52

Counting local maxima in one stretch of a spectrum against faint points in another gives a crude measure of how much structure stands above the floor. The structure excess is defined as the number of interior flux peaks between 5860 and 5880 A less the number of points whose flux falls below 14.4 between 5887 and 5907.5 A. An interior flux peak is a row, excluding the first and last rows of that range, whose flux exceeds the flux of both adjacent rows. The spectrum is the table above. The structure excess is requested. -9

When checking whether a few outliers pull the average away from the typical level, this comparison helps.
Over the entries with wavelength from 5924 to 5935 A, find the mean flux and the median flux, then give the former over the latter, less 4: -2.99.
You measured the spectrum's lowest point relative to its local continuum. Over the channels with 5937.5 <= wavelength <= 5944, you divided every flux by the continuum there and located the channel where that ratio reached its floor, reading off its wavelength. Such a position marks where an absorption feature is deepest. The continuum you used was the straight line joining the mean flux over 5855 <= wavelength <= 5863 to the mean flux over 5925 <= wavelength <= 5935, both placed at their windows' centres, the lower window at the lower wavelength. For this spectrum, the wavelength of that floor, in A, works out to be 5938.20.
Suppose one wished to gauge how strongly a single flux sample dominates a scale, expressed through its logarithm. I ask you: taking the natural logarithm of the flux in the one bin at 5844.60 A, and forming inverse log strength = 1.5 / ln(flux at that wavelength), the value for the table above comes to 0.566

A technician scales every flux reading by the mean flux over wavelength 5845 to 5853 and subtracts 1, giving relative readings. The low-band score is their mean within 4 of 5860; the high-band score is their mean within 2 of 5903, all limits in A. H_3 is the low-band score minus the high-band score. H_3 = -0.01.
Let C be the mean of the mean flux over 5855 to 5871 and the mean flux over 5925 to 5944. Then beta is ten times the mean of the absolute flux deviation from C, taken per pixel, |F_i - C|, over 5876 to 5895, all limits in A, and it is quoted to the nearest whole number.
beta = 26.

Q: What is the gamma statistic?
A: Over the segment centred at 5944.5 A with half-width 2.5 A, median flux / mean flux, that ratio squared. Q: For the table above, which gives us 1.01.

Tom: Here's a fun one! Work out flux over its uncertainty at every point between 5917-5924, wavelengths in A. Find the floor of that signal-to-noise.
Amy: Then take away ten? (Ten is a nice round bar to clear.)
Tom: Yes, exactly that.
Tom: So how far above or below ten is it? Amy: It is 6.6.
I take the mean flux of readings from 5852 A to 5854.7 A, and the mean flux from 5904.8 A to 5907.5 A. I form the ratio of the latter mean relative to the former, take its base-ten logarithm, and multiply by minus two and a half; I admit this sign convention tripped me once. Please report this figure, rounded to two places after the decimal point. 0.10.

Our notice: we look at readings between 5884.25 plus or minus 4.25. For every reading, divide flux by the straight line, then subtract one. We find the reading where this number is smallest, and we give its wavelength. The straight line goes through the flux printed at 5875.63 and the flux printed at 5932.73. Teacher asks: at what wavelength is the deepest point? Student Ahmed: 5886.46 A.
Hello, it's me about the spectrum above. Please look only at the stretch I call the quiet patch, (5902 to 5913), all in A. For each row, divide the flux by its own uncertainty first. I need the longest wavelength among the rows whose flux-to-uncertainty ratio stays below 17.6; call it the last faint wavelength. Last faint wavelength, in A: 5909.55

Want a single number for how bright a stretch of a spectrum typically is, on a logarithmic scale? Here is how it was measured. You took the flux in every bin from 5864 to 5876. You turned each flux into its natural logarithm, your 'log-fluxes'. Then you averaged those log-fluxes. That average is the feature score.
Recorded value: 2.70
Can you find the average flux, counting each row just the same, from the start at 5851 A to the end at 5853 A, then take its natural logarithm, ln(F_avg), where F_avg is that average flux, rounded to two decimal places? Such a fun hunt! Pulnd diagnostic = 2.71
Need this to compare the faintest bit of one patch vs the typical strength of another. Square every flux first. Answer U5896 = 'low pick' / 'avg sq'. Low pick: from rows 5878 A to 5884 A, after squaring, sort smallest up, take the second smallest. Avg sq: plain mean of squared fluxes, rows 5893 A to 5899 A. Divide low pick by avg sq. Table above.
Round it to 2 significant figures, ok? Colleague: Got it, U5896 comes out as 1.9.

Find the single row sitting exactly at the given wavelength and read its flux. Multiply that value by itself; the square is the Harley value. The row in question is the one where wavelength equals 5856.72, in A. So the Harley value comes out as 175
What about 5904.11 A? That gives 220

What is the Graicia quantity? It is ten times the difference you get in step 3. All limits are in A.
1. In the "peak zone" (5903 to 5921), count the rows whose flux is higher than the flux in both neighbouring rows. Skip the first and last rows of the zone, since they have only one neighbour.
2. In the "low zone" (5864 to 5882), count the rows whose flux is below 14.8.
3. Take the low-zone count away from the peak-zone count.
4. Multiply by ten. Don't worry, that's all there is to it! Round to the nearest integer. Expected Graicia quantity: -10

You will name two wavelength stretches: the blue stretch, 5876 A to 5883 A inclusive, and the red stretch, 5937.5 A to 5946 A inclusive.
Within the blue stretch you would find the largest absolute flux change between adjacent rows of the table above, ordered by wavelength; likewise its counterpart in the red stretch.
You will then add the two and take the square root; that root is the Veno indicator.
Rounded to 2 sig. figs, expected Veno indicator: 2.0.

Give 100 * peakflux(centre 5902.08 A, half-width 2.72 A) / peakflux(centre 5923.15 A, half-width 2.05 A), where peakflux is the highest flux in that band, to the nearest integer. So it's 100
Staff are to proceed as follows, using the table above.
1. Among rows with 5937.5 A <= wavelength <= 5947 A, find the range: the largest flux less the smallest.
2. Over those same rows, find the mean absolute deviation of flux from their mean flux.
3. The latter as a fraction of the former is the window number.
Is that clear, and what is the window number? 0.30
